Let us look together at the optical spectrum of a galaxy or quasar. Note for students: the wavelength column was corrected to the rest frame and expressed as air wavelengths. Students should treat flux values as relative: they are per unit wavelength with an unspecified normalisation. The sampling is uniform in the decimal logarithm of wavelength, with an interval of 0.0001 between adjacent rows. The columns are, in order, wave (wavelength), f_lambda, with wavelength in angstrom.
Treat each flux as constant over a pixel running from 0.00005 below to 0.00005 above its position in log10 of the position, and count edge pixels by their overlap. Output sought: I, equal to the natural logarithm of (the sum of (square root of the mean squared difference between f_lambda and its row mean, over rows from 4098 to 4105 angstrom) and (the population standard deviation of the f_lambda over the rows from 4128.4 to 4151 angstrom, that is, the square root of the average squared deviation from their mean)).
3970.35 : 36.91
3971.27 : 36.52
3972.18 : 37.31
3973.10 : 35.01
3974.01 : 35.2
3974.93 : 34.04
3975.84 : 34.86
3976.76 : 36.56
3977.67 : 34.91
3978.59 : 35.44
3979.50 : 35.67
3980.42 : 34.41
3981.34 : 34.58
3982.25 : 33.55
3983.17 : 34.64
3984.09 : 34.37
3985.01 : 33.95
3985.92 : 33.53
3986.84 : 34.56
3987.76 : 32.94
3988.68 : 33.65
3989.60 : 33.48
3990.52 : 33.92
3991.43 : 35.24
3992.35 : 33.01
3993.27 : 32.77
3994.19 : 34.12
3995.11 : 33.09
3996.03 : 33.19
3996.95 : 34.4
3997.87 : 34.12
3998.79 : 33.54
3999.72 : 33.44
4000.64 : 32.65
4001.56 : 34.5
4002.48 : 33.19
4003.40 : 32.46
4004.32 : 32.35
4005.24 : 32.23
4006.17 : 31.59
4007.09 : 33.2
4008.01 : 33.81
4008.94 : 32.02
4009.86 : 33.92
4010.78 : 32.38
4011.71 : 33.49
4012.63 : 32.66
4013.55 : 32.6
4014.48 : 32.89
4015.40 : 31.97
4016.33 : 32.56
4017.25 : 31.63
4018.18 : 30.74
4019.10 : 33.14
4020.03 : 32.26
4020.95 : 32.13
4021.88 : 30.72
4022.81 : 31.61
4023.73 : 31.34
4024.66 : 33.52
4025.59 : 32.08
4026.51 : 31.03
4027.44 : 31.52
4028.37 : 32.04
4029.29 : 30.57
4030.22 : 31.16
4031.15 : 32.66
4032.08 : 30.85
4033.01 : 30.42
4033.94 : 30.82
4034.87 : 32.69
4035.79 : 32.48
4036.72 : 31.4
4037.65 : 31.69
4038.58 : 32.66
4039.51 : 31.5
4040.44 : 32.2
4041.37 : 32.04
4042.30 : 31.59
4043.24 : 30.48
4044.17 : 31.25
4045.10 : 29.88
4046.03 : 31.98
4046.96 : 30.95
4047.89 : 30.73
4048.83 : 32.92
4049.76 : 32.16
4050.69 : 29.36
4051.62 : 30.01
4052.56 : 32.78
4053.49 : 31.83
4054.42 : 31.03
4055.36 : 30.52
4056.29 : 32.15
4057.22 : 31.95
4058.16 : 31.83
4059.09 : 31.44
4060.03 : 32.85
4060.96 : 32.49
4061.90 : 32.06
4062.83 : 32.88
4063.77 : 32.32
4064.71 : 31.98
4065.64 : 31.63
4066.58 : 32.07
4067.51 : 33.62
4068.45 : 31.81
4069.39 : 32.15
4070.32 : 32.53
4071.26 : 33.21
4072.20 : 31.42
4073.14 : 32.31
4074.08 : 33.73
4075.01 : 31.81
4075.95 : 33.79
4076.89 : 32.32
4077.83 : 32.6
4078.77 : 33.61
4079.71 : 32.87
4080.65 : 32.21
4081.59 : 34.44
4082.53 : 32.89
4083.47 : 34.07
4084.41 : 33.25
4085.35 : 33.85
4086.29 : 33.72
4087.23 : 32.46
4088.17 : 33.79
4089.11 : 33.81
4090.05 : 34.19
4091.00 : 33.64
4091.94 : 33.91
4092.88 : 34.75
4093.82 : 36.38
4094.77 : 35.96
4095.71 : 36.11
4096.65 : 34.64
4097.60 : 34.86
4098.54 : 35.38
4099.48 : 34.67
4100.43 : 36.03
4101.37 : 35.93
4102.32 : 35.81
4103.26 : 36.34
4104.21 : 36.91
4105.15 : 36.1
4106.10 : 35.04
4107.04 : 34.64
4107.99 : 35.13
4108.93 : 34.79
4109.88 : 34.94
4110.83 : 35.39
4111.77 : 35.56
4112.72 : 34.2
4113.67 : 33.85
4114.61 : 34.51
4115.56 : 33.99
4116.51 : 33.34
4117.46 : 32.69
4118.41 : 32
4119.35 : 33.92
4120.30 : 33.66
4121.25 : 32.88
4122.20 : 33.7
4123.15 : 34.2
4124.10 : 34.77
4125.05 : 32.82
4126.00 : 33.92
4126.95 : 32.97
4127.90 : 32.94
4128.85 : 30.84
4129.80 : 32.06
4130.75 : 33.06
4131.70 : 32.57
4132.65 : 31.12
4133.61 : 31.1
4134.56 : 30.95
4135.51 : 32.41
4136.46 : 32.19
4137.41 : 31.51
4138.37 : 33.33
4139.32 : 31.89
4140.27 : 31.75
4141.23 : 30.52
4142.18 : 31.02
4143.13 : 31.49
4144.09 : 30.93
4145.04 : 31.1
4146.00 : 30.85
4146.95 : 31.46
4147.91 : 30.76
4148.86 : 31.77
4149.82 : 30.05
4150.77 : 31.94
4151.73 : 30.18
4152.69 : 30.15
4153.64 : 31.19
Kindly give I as 0.37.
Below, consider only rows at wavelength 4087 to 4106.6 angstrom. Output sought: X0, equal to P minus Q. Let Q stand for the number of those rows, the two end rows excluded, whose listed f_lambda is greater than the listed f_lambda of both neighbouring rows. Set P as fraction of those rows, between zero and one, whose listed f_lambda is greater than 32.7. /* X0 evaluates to -5.0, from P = 1.0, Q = 6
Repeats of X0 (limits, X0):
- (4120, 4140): -4.5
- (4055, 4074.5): -4.8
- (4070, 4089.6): -6.4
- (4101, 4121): -4.1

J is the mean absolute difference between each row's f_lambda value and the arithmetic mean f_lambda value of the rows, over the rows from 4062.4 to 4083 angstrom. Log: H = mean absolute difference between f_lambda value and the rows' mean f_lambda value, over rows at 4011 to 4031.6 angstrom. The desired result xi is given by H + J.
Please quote 1.37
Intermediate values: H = 0.71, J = 0.66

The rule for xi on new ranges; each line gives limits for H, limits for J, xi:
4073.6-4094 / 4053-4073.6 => 1.23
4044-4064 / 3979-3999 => 1.45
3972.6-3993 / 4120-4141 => 1.62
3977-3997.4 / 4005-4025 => 1.42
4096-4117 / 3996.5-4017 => 1.39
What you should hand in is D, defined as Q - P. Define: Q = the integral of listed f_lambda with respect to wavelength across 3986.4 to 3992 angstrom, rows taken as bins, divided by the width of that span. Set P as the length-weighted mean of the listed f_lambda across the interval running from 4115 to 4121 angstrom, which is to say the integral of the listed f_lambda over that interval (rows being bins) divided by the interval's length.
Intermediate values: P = 33.3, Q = 34.0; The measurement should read 0.7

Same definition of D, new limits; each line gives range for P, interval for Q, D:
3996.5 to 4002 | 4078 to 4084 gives -0.4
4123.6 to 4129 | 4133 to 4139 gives -1.3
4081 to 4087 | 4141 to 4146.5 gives -2.6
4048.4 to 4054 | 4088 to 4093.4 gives 2.5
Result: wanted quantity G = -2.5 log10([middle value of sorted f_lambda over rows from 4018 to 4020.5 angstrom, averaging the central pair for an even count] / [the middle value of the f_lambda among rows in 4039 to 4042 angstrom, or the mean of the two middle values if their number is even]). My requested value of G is -0.01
